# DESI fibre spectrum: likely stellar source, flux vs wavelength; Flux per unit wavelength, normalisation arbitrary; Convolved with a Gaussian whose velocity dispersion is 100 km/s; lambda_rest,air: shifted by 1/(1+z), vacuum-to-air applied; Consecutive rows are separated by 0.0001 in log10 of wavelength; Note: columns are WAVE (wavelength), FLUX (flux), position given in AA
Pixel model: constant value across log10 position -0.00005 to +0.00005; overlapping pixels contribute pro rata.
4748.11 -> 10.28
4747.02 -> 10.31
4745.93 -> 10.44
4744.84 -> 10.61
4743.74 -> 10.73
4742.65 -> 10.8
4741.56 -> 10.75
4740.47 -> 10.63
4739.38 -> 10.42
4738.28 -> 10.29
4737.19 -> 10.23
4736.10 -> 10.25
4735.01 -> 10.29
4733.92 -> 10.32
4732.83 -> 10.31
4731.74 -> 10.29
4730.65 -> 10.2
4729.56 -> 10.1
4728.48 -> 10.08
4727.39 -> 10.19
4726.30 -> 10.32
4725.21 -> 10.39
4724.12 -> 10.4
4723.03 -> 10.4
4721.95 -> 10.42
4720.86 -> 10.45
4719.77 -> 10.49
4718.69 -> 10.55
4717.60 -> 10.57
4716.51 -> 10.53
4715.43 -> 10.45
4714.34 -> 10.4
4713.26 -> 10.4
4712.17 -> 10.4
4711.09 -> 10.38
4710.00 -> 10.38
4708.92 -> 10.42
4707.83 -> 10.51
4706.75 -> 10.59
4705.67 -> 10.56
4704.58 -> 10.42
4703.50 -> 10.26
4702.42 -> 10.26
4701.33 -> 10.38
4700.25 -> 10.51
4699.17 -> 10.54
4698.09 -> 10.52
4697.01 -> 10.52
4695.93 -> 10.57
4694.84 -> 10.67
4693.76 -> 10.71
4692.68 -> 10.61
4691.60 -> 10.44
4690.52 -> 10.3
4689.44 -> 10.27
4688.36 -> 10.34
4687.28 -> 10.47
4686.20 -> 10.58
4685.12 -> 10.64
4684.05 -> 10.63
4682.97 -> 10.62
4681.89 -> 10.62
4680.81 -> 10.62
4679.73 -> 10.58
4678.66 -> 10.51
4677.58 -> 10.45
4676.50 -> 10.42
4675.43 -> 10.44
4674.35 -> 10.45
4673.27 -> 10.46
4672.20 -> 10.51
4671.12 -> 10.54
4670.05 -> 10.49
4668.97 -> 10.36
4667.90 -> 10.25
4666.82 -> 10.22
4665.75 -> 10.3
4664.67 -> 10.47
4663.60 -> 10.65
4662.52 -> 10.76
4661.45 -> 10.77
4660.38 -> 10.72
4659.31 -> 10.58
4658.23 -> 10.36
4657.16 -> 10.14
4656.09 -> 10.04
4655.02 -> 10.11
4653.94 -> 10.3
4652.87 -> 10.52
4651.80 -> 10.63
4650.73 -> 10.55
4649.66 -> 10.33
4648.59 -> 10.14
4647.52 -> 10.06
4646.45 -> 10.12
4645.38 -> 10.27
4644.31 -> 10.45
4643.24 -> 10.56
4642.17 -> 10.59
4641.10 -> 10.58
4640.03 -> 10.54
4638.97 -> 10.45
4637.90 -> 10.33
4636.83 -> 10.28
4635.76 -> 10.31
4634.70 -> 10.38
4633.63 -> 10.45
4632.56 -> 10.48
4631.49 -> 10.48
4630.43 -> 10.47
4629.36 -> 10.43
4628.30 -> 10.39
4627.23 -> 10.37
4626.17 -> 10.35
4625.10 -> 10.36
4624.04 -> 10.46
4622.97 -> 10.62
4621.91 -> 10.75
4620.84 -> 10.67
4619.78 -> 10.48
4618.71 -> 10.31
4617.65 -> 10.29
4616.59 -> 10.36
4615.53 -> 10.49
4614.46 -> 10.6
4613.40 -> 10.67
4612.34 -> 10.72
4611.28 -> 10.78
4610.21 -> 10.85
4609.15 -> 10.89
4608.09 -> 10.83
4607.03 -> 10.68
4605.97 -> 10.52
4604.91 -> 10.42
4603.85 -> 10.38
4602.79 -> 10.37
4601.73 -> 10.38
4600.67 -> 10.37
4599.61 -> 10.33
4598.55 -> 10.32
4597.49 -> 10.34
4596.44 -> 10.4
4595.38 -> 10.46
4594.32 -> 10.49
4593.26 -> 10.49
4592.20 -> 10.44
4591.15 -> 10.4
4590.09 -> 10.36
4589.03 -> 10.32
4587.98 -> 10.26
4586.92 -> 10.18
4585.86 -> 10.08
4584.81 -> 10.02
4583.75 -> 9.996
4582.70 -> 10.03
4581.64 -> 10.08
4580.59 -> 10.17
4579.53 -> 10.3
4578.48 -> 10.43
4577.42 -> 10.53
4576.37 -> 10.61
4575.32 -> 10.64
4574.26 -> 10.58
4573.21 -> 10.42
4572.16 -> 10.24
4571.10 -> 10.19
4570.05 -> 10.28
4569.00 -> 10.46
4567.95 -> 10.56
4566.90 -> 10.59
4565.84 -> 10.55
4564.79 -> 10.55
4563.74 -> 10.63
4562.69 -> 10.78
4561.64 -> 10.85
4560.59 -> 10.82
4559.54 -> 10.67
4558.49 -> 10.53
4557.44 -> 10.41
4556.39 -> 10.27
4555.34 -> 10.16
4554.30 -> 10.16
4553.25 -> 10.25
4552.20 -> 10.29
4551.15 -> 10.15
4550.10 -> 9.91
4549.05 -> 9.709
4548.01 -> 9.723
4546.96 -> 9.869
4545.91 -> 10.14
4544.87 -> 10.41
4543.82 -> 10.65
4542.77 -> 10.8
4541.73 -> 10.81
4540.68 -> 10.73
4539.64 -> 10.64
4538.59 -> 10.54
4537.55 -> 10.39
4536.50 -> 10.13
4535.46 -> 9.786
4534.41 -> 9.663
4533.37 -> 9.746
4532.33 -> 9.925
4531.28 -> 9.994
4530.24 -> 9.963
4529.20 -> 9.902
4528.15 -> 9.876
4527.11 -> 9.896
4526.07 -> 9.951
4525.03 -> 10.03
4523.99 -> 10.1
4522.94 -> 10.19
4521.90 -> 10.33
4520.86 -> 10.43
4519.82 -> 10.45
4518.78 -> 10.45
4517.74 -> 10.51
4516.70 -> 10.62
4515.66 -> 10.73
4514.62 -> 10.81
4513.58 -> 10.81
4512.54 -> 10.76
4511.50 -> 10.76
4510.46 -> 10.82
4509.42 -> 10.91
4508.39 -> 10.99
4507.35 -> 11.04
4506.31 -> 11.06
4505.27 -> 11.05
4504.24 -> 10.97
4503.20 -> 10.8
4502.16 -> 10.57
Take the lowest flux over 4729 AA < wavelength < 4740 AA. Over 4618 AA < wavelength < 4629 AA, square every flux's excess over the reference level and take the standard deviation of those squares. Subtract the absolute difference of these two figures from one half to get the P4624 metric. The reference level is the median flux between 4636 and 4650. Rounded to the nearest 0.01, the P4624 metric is -9.54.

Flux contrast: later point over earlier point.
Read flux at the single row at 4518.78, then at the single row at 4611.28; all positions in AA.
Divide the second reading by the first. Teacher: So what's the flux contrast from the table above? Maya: 1.03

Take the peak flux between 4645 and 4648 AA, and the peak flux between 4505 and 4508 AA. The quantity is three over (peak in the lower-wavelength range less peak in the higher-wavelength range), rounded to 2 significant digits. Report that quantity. 3.8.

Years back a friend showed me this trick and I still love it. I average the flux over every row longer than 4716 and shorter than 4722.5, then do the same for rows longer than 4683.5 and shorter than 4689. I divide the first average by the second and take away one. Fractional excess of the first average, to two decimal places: 0.00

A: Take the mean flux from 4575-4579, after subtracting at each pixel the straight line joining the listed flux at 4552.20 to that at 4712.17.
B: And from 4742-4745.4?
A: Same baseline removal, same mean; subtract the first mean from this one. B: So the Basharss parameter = 0.05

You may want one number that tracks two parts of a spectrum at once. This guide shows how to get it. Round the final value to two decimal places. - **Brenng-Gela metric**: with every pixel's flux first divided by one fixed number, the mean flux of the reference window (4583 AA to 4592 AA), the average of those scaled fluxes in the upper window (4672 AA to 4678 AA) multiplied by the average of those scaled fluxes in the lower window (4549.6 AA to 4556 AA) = 1.02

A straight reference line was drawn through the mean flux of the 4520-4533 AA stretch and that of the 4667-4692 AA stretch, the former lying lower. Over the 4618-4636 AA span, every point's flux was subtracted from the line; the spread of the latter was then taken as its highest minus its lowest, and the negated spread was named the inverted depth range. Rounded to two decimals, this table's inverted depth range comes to -0.48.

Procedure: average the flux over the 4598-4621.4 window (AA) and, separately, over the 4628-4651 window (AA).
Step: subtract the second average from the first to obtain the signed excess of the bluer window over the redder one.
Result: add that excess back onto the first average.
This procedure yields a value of 10.67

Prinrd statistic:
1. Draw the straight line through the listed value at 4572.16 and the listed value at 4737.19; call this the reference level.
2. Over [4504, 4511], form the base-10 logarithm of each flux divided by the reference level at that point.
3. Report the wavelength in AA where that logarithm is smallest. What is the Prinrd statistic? 4510.46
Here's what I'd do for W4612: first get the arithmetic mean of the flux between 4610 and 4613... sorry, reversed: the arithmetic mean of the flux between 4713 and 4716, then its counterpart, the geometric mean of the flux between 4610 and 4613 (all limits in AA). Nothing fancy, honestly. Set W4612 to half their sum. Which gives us 10.6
